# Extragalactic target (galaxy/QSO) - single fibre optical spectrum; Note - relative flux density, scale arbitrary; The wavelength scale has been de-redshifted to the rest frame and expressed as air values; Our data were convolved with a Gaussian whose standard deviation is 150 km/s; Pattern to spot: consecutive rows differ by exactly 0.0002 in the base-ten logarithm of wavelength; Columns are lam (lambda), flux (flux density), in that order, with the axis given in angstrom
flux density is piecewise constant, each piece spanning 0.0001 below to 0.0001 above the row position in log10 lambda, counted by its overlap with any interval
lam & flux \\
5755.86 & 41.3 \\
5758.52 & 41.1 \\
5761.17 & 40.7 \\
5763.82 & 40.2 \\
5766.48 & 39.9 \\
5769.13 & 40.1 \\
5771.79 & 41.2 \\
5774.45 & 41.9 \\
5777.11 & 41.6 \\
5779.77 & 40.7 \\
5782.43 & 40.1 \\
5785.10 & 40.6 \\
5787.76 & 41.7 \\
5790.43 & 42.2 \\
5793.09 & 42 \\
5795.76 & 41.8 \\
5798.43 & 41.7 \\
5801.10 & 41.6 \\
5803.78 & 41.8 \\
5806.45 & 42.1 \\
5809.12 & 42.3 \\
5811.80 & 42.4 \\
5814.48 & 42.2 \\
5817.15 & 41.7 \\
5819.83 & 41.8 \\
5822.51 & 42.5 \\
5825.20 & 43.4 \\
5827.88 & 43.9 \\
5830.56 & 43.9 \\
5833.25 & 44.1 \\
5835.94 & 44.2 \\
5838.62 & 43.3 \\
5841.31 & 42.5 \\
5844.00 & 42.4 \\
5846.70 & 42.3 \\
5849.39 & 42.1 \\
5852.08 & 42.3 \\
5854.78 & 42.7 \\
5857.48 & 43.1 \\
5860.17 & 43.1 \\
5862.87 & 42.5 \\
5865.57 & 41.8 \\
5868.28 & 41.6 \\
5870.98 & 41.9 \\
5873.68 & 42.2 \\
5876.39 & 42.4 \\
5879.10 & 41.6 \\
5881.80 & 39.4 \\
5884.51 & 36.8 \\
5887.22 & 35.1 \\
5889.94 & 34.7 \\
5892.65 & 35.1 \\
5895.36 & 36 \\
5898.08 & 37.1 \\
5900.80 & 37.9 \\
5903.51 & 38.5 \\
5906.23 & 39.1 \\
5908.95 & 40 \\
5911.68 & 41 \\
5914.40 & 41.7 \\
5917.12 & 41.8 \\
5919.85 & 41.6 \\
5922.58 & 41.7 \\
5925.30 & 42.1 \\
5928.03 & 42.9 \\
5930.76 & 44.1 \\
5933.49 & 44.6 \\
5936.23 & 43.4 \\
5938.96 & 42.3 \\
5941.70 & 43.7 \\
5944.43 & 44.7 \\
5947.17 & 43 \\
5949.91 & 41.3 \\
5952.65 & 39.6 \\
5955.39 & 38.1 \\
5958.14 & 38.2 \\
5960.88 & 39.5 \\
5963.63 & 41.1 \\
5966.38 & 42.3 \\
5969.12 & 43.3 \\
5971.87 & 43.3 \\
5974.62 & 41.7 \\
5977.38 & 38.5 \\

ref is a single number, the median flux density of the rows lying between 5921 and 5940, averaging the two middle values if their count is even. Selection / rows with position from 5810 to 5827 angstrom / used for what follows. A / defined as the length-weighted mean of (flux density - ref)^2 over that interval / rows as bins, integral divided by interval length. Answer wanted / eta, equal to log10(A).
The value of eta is -0.2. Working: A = 0.6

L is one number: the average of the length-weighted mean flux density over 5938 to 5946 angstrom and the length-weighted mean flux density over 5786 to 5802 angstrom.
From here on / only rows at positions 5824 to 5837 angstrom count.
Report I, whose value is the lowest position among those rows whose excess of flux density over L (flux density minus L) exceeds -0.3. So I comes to 5825.20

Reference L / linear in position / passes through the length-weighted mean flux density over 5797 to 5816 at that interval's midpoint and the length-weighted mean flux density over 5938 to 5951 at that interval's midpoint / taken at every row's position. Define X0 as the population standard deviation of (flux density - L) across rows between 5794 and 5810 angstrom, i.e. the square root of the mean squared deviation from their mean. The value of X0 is 0.2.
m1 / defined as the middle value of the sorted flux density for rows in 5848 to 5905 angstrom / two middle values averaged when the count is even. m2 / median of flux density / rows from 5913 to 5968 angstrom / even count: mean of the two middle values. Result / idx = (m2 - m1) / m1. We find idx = 0.01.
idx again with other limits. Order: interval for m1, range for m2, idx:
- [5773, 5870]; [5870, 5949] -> -0.01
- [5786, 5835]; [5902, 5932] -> -0.01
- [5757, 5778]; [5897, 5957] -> 0.02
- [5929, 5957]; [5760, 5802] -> -0.04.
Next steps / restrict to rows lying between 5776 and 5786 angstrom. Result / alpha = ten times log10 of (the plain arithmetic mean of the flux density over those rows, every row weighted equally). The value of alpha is 16.1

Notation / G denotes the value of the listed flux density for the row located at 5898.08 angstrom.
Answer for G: 37.1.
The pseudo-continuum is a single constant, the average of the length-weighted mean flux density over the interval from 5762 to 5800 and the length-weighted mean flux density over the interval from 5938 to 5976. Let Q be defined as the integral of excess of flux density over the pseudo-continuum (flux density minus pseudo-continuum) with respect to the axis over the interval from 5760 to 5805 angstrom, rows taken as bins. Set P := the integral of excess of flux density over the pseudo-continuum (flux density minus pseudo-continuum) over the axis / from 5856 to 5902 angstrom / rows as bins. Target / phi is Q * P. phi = 668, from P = -82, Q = -8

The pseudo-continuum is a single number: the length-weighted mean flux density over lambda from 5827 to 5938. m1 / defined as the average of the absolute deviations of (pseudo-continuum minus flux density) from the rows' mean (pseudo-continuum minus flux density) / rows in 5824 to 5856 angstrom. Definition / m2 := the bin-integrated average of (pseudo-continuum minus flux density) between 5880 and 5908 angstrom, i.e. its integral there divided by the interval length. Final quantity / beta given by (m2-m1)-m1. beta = 2.7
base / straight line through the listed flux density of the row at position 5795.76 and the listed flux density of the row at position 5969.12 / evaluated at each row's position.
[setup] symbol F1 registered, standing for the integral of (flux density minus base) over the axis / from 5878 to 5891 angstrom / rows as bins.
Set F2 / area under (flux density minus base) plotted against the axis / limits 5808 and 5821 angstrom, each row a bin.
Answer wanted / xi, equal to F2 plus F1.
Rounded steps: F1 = -66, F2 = 2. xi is -64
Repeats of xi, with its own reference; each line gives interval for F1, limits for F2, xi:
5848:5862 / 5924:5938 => 11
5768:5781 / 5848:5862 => -2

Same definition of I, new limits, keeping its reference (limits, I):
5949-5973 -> 5969.12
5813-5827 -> 5822.51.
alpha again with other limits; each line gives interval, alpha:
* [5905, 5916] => 16.1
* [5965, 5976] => 16.3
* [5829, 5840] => 16.4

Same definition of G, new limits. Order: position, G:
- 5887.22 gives 35.1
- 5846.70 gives 42.3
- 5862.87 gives 42.5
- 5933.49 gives 44.6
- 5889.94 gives 34.7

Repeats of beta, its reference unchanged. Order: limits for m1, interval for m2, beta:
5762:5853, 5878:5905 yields 2.4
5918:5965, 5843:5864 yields -4.7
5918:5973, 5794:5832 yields -4.2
